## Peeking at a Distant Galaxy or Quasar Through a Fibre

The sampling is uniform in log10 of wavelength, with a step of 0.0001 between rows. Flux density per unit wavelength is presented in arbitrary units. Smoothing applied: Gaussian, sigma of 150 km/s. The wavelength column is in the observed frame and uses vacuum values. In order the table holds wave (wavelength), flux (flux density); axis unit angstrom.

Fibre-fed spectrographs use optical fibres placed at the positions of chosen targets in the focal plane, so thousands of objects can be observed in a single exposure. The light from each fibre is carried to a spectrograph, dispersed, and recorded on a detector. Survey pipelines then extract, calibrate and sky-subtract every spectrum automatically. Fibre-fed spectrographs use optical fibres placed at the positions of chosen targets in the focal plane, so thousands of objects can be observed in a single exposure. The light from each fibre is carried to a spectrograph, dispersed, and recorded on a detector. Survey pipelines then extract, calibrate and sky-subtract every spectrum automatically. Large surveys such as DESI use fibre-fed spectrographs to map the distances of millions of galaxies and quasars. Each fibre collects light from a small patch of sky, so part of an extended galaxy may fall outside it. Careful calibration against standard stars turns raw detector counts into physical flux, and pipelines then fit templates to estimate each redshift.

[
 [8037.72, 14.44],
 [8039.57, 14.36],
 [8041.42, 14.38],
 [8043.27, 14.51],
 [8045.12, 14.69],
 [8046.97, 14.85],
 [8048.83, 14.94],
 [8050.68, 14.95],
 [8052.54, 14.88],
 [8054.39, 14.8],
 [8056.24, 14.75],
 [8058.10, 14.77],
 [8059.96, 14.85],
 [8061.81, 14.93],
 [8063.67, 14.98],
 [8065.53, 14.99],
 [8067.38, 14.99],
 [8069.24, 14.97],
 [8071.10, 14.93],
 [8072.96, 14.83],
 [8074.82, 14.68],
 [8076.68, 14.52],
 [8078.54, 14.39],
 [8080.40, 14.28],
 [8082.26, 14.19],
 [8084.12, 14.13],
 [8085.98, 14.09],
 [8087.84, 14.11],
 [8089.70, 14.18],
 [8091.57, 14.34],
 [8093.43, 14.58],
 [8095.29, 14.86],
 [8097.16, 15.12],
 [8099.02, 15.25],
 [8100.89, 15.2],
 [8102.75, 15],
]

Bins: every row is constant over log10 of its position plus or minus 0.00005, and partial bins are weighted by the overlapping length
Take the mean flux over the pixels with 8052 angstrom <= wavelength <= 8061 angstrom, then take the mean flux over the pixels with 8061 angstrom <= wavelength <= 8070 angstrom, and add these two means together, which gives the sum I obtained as 29.8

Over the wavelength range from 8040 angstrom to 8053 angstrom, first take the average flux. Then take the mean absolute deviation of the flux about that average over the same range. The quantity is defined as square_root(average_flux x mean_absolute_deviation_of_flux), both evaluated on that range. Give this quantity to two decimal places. 1.65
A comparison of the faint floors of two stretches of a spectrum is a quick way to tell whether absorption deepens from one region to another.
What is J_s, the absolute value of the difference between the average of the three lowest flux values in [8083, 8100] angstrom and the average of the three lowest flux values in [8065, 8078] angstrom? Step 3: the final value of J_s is 0.567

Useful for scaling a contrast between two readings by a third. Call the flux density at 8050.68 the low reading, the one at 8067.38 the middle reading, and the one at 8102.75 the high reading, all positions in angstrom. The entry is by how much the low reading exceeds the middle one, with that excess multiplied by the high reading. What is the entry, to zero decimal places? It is -1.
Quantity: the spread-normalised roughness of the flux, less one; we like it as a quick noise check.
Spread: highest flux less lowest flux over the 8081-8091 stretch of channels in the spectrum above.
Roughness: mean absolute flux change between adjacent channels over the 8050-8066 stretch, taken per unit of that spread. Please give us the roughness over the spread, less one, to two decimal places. -0.45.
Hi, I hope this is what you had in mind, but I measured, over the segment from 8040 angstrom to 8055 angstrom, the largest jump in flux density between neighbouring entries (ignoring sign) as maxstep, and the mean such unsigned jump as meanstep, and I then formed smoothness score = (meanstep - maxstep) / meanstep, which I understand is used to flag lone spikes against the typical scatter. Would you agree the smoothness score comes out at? -0.75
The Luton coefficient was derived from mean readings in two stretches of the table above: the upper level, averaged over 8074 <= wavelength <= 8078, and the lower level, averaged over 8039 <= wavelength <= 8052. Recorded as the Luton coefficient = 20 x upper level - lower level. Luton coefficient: 277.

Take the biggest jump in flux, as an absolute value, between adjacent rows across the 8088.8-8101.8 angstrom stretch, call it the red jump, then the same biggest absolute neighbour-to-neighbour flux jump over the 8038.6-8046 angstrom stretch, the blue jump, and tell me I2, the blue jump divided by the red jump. 0.64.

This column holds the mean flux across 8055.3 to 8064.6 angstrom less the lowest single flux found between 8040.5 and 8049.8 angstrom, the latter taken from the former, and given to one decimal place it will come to 0.5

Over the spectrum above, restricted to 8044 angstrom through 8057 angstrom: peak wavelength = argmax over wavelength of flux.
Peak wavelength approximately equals 8050.68 angstrom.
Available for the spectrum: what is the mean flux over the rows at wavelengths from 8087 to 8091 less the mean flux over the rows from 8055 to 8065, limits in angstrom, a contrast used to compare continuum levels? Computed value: -0.7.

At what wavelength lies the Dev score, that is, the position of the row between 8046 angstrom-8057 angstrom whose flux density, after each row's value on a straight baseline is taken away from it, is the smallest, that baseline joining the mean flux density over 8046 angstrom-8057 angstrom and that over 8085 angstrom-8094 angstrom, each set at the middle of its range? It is 8046.97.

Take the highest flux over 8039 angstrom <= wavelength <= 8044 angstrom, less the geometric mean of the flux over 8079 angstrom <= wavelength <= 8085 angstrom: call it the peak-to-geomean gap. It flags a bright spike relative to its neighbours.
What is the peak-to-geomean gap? 0.31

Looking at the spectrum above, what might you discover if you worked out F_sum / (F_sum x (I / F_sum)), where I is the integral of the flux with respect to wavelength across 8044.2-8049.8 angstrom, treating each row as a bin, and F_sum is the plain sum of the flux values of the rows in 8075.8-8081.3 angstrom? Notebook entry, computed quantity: 0.52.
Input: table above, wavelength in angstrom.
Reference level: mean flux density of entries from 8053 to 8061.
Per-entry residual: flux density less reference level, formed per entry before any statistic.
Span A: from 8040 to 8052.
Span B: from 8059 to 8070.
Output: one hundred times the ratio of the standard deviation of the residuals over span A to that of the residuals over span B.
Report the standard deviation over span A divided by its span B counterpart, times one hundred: 433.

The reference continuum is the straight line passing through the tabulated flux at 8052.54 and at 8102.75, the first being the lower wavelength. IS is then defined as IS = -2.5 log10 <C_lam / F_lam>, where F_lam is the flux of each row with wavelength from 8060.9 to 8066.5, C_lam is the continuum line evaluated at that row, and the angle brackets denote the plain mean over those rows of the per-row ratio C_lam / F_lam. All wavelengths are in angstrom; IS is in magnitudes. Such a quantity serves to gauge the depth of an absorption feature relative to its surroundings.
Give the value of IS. 0.004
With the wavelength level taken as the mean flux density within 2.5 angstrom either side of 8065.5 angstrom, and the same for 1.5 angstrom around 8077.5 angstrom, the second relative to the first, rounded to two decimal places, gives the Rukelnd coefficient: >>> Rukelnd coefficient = 0.96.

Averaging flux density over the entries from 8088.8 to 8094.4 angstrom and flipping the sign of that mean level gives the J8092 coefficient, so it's -14.4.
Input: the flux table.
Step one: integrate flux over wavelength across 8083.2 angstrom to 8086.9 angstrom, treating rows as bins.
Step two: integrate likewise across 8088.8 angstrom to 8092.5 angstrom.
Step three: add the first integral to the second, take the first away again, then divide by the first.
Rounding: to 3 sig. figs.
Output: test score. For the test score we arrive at 1.01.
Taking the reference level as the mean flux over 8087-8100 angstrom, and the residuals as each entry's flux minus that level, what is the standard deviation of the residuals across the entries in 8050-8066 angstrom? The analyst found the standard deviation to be 0.09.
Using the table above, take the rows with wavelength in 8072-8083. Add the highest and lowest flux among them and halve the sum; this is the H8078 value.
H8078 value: 14.51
